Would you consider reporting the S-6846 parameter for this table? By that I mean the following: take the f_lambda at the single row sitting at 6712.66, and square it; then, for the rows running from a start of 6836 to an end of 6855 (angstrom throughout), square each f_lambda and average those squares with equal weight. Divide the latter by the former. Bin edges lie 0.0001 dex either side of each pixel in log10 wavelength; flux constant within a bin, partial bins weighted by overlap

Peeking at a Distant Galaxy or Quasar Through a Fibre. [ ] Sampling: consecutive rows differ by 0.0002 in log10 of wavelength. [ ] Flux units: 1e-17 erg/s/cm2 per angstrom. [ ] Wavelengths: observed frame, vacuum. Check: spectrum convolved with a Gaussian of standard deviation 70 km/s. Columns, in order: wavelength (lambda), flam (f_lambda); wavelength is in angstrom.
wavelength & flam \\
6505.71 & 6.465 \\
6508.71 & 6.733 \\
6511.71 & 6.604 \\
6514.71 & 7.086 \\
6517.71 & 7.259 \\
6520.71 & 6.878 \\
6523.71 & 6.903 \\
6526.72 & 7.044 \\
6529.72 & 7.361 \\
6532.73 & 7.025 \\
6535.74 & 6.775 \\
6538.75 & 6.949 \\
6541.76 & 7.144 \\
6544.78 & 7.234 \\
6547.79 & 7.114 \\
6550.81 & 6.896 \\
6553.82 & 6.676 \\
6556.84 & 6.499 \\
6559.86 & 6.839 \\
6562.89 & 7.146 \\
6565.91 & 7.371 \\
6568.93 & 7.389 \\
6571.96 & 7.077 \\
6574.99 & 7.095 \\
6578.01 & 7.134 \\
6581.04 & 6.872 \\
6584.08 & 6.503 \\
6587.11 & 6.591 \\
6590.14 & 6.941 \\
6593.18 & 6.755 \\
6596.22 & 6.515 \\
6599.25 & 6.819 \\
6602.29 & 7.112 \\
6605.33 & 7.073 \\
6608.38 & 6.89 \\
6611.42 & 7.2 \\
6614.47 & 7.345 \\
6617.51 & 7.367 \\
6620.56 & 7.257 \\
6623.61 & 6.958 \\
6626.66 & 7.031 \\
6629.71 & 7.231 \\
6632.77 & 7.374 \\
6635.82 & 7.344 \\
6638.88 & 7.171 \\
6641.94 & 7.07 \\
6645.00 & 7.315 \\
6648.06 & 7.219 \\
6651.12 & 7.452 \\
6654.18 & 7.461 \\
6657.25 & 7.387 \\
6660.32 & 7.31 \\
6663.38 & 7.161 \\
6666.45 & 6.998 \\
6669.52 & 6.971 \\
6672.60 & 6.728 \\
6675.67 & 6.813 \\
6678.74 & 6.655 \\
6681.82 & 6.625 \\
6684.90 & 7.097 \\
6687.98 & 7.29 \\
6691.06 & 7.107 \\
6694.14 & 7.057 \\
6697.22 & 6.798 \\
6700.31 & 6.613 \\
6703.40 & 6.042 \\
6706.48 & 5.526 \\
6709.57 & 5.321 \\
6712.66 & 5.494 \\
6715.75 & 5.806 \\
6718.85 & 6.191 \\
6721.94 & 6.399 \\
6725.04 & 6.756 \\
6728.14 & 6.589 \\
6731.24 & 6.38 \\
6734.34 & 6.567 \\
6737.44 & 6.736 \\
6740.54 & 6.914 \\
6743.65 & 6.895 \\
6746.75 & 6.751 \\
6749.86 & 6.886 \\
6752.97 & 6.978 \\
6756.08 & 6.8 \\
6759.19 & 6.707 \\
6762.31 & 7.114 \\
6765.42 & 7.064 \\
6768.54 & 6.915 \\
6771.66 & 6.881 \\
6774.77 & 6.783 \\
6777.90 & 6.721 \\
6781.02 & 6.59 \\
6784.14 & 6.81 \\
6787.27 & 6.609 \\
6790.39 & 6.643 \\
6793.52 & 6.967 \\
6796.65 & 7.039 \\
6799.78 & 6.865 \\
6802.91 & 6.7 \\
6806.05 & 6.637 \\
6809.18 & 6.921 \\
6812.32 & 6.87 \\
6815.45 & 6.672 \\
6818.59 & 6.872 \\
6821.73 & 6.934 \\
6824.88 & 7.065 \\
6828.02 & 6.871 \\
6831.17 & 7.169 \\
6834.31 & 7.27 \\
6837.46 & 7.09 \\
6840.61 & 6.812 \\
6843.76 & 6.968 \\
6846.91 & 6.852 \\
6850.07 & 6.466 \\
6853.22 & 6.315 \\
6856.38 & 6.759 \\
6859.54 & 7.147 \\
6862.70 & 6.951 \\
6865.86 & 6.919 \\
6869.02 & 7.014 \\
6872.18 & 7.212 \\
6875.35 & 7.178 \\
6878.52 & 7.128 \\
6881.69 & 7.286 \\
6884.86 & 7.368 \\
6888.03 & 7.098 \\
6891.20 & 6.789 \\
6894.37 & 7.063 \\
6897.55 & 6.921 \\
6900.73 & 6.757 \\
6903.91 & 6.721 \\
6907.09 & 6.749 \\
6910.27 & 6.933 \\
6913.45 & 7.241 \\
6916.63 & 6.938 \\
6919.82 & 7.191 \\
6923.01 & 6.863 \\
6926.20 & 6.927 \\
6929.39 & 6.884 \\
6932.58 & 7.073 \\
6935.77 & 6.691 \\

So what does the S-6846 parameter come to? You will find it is 1.51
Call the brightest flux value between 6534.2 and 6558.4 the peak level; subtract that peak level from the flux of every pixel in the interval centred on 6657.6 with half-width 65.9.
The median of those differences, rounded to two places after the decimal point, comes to -0.18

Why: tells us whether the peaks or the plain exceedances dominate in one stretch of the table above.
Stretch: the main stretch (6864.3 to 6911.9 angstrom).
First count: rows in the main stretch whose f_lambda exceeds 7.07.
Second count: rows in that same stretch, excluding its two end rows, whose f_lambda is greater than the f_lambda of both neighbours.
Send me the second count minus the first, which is -3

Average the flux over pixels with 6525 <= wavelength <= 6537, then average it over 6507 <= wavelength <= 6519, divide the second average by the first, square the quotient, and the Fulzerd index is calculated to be 0.96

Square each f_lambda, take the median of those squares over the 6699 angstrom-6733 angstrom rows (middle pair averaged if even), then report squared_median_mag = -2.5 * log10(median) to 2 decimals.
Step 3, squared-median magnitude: -3.96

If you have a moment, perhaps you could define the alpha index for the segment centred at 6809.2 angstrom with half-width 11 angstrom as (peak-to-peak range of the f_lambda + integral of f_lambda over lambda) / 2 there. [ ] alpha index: 75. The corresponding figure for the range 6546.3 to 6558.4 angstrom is 41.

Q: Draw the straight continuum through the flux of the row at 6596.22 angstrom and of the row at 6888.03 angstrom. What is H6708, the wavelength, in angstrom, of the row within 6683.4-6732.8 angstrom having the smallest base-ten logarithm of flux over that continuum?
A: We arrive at 6709.57 angstrom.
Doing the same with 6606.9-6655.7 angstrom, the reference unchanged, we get 6608.38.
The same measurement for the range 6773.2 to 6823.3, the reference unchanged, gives 6806.05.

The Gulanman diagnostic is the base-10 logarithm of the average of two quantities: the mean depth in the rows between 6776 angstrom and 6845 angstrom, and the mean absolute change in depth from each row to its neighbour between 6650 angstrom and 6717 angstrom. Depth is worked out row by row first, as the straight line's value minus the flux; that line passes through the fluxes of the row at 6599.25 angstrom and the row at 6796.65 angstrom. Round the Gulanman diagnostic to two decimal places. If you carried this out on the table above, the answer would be -0.72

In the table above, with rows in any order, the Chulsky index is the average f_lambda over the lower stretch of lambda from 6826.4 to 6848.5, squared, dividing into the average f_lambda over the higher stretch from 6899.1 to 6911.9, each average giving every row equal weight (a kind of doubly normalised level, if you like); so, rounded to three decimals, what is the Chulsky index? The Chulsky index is 0.138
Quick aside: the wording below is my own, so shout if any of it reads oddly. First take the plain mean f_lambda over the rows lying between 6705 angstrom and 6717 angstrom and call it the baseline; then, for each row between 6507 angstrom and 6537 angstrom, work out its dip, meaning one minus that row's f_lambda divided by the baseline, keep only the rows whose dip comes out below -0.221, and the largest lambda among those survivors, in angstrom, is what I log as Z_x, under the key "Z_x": 6535.74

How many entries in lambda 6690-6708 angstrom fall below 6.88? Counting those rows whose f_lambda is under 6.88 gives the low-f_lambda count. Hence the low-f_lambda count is 4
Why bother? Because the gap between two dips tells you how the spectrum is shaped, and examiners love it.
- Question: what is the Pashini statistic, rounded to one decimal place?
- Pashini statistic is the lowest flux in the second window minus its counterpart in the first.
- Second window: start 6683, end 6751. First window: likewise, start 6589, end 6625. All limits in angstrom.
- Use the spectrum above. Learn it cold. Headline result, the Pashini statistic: -1.2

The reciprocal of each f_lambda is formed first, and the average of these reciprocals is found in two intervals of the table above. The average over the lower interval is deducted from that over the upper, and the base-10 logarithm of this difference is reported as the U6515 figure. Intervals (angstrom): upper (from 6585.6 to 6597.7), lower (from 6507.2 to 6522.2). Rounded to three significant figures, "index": -2.35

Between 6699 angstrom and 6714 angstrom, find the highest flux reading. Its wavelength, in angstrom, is 6700.31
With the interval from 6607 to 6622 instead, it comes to 6617.51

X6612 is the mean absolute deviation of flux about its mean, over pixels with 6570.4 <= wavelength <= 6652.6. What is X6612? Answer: 0.20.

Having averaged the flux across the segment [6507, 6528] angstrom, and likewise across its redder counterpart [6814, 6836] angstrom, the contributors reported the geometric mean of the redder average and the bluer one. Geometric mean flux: 6.95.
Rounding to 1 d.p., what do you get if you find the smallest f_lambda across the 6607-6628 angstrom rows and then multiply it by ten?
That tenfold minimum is 68.9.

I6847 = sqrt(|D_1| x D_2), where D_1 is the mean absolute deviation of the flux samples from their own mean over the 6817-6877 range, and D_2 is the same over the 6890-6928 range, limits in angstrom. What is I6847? 0.15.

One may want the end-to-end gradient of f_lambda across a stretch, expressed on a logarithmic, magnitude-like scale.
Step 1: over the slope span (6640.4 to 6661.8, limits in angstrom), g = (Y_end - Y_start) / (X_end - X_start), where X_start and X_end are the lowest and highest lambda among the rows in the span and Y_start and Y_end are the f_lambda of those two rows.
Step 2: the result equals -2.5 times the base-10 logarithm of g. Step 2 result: 4.7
